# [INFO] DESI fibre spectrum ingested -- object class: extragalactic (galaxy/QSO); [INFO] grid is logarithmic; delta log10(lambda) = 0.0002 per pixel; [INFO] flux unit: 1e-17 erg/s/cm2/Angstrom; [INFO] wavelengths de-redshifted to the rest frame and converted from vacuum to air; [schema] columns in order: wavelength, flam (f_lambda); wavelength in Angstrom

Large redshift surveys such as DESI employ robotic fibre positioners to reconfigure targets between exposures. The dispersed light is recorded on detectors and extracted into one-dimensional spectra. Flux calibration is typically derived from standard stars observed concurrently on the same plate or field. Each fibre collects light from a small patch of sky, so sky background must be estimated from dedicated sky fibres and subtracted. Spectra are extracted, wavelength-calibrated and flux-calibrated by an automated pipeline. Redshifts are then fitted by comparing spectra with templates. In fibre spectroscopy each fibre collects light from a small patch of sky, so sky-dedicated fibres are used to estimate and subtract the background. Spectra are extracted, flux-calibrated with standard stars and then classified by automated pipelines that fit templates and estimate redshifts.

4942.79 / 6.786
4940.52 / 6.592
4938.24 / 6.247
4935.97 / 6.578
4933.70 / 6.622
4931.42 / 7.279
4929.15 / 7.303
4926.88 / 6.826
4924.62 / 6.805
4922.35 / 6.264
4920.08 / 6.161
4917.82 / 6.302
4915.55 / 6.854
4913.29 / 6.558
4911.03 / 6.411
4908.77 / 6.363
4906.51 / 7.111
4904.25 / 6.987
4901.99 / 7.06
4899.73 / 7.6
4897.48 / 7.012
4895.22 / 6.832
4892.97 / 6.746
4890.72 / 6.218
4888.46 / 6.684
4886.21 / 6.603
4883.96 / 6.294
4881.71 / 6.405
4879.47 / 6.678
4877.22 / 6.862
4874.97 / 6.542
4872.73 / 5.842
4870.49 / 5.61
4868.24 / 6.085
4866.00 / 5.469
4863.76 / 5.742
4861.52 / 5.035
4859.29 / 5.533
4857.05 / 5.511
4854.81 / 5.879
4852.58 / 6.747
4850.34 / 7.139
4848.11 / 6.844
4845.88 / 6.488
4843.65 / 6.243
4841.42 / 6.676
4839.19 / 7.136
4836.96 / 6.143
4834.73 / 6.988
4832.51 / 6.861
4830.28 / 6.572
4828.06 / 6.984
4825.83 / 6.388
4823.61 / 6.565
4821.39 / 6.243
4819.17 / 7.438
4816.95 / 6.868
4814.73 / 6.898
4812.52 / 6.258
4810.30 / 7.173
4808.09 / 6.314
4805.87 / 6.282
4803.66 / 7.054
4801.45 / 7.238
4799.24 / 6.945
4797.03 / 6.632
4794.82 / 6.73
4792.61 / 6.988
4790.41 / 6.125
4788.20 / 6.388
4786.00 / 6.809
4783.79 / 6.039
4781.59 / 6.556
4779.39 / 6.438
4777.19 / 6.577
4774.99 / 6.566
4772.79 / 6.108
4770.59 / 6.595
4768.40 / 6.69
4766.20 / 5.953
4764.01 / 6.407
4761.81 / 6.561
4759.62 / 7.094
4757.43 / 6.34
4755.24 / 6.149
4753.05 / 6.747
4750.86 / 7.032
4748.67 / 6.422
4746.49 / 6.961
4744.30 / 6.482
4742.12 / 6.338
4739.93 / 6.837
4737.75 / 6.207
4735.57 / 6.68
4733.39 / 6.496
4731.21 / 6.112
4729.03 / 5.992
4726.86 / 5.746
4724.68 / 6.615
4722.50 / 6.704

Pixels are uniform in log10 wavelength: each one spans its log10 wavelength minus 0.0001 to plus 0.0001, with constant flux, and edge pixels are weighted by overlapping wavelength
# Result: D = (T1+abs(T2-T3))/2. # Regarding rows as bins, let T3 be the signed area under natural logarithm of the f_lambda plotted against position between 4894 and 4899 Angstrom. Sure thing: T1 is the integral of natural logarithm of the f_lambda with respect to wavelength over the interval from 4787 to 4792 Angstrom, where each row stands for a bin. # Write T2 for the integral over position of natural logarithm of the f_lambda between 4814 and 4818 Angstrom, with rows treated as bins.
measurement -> 5.6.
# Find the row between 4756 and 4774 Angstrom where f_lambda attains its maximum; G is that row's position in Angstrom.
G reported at 4759.62 Angstrom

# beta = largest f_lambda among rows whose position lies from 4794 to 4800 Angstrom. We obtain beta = 6.945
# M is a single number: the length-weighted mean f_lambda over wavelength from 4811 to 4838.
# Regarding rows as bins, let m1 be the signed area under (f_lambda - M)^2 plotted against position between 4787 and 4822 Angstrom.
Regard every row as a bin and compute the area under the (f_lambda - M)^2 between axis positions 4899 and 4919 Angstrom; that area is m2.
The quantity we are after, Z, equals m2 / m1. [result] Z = 0.6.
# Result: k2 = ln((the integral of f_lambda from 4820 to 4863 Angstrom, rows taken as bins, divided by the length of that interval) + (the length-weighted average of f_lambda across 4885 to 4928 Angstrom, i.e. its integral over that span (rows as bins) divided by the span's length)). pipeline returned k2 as 2.57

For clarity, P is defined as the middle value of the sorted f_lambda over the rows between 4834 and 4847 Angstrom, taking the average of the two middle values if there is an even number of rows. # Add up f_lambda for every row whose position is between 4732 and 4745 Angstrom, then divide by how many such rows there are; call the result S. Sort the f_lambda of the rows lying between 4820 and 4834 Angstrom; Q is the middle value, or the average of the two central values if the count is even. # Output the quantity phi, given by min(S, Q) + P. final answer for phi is 13.09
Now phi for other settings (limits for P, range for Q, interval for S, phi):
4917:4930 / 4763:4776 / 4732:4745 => 13.04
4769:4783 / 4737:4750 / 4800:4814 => 13.01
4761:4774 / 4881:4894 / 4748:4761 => 12.99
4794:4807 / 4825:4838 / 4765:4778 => 13.25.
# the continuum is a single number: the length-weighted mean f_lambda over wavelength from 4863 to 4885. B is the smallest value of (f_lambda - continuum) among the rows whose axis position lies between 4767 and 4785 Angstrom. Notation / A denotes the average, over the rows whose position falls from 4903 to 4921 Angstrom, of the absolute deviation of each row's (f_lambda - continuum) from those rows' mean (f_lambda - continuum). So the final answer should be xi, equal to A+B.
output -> 0.2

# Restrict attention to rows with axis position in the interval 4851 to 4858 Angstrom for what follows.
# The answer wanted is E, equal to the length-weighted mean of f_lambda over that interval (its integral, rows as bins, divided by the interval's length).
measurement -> 6.13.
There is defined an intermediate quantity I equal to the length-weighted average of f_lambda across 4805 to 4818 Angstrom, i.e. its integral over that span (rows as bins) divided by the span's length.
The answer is 6.64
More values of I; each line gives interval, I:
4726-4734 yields 6.08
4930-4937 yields 6.84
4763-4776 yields 6.39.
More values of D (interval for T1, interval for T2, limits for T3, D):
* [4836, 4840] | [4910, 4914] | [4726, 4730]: 4.0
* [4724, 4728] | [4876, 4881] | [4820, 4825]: 3.7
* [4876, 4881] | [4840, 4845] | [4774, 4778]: 5.7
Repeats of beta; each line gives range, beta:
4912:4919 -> 6.854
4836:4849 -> 7.136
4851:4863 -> 6.747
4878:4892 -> 6.684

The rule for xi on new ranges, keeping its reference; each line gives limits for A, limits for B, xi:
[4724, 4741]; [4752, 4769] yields 0.1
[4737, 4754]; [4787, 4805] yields 0.2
